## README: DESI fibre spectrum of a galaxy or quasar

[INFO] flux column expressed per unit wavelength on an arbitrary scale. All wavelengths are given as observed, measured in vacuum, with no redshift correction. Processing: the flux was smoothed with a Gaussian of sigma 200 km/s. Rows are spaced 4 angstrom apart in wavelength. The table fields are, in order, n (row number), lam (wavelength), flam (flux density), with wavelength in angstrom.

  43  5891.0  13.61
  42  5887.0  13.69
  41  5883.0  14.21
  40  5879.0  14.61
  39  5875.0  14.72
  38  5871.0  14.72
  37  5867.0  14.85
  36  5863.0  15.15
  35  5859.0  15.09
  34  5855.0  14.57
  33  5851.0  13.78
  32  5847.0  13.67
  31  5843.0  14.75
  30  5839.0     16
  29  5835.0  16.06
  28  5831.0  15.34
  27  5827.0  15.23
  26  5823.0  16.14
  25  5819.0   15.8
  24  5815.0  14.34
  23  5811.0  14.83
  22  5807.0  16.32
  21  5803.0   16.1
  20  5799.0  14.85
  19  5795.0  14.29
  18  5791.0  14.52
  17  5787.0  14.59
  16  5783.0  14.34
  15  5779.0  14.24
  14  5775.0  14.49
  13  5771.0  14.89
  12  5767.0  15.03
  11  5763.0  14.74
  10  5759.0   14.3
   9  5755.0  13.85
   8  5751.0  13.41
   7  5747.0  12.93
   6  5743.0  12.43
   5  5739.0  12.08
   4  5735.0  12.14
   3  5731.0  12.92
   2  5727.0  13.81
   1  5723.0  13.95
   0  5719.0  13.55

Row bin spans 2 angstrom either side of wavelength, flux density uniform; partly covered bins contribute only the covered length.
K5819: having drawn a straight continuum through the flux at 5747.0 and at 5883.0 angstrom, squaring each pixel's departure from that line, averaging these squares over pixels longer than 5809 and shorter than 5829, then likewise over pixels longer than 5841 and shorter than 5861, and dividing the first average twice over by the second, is 12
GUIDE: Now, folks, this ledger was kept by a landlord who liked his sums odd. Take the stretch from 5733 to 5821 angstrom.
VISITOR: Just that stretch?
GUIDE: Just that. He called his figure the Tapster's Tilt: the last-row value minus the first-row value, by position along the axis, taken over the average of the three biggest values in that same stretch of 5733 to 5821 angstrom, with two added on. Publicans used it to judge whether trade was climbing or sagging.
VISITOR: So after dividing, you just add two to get 2.23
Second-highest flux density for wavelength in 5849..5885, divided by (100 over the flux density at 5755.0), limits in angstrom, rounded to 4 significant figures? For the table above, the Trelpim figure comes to 2.090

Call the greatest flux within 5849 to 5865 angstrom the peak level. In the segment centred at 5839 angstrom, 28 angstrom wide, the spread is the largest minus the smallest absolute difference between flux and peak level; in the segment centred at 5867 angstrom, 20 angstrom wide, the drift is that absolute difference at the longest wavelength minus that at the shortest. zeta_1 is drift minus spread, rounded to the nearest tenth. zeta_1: -1.0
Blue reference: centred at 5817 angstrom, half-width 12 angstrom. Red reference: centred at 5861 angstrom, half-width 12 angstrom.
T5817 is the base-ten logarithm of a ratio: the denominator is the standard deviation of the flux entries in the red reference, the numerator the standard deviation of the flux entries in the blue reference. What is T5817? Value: 0.19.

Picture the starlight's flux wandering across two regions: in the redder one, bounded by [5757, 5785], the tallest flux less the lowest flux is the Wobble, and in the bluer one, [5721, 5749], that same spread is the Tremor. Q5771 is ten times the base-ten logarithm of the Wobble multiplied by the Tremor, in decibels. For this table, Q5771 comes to 1.7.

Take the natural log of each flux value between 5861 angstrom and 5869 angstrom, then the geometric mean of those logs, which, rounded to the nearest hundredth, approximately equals 2.71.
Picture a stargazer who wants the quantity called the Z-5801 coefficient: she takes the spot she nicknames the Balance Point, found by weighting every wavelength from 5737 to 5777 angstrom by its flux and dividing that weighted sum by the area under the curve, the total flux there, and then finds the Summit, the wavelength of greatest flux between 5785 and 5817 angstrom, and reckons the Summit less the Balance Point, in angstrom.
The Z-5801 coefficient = 49.2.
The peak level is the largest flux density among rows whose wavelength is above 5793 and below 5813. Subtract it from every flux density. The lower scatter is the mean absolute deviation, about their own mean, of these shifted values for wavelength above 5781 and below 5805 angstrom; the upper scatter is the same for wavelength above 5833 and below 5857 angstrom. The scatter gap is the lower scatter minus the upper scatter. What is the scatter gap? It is -0.35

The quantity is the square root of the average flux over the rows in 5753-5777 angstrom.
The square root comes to 3.81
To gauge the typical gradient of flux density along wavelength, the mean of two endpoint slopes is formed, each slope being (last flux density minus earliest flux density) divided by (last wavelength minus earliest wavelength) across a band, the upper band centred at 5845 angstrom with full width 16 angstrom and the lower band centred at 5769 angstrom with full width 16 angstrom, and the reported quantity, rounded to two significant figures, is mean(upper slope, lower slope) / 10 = -0.010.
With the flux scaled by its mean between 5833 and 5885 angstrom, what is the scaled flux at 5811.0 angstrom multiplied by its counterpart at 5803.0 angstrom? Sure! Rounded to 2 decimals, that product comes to 1.09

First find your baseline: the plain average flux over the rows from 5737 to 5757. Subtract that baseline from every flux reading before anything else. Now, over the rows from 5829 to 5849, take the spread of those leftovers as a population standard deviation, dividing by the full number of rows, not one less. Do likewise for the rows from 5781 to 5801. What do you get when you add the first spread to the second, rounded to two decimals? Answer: 1.09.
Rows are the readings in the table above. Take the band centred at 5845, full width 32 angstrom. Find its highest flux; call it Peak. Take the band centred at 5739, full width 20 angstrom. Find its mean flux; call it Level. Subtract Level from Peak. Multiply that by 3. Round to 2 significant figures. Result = 11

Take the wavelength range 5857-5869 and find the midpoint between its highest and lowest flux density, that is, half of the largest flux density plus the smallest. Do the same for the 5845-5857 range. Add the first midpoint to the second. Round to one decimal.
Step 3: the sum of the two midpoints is 29.1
